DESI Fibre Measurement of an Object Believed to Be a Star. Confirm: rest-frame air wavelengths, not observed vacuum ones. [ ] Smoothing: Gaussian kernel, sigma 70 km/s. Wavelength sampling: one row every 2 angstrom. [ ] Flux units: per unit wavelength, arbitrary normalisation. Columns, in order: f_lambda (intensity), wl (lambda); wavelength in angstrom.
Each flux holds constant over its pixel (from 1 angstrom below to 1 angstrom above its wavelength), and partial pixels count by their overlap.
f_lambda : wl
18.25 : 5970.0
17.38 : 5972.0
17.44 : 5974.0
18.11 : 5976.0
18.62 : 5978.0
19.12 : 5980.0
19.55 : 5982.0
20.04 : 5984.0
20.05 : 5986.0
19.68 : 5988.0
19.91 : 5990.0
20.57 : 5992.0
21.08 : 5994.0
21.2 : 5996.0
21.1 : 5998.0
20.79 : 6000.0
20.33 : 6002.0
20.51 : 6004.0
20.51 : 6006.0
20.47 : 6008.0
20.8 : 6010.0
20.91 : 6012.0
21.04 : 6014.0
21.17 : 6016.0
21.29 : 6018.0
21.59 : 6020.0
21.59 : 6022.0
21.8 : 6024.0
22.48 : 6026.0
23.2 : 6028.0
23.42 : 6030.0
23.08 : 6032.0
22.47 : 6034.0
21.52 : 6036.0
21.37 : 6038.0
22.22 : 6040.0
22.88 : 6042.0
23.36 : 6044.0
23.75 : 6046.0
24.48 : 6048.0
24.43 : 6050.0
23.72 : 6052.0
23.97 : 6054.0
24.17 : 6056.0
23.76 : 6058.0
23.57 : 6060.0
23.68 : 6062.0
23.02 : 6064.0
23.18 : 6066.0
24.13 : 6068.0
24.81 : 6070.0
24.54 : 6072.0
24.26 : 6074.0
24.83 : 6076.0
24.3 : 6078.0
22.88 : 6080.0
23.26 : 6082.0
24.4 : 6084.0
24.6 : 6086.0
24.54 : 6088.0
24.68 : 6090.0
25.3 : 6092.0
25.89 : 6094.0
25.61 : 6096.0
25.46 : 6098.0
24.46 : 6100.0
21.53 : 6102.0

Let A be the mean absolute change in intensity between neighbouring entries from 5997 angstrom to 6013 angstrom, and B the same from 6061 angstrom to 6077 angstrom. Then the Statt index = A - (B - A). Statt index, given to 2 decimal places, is -0.10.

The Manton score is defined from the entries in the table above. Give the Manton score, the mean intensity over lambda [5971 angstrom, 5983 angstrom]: 18.4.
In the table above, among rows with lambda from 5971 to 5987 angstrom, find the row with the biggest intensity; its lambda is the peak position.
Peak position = 5986.0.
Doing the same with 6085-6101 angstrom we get 6094.0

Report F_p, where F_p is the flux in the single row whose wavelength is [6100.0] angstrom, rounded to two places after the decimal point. 24.46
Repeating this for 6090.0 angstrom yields 24.68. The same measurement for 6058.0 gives 23.76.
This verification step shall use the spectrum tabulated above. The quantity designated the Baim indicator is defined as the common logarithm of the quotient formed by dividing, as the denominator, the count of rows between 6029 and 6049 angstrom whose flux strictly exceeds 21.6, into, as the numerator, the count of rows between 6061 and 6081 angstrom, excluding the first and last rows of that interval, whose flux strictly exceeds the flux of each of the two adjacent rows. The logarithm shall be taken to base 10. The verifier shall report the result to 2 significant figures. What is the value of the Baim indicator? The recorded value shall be -0.60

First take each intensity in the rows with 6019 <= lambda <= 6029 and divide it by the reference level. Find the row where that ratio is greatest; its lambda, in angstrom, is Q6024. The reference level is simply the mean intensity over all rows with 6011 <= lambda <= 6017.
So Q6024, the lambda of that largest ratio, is 6028.0 angstrom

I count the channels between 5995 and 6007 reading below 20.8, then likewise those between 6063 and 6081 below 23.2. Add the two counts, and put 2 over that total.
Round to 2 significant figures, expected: 0.29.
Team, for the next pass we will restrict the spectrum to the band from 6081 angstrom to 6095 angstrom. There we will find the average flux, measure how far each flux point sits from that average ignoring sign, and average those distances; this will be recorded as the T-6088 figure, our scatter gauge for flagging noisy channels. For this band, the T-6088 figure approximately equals 0.53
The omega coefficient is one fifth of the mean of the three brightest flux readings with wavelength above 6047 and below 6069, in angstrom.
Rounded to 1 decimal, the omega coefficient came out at 4.9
